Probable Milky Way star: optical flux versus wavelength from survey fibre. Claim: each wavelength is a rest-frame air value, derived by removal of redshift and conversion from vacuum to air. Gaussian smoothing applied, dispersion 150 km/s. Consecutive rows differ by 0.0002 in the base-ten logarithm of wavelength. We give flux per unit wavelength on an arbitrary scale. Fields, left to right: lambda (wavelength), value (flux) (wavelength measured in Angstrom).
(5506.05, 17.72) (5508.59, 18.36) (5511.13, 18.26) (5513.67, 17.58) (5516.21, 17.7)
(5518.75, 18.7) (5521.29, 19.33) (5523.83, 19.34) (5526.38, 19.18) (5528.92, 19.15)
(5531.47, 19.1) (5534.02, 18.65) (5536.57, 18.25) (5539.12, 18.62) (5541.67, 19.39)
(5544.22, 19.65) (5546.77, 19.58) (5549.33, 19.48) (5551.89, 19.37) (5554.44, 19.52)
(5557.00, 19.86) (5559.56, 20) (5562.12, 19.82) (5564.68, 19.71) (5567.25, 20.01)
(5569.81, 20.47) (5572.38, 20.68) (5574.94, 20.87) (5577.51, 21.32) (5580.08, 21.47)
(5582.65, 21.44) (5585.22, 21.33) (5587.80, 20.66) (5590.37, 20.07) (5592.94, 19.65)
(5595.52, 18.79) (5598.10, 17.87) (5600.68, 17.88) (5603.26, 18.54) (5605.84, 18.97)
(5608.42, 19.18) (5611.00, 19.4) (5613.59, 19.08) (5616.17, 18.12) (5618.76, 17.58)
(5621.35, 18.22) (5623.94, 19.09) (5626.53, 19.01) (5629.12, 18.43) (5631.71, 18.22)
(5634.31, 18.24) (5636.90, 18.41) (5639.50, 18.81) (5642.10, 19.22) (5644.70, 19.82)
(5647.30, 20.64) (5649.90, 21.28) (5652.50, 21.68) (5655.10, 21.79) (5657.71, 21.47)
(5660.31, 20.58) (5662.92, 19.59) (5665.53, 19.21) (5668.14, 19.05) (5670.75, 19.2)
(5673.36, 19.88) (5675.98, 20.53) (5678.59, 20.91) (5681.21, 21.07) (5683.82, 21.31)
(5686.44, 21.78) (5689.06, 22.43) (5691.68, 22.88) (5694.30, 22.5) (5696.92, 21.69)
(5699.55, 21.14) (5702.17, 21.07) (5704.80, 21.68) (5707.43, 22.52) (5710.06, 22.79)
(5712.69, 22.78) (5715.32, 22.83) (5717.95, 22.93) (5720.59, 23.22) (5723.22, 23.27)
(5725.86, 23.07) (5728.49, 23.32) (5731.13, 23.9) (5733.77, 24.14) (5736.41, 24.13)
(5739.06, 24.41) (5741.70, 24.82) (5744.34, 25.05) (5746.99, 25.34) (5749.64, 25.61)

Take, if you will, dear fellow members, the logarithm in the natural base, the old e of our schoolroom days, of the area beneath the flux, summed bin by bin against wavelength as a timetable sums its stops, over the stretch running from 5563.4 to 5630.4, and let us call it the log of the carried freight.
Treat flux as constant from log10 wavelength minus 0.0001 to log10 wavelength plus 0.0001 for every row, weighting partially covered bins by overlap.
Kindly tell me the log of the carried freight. 7.18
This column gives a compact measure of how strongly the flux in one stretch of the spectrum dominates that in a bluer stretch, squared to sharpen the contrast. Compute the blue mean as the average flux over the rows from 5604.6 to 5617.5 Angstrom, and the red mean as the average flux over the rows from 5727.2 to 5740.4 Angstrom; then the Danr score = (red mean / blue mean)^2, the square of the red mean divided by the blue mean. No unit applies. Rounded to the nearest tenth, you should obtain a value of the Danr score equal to 1.6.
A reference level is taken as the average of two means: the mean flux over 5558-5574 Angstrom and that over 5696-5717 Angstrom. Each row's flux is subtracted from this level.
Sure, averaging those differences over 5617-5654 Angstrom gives 1.9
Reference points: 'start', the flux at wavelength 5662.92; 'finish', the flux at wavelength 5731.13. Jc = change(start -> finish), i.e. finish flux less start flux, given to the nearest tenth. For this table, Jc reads 4.3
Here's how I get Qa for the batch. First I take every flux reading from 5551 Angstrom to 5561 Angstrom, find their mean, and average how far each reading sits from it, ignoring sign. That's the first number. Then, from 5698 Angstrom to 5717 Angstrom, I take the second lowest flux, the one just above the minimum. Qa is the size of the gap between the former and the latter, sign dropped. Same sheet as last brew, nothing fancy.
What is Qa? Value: 20.9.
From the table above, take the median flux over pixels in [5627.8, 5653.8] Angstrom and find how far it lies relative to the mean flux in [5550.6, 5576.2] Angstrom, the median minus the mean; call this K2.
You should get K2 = -1.0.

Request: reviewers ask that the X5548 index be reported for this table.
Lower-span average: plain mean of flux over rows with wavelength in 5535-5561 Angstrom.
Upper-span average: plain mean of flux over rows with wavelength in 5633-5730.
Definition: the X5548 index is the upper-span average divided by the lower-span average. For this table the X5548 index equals 1.095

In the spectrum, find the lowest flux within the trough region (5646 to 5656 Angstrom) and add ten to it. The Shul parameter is 30.6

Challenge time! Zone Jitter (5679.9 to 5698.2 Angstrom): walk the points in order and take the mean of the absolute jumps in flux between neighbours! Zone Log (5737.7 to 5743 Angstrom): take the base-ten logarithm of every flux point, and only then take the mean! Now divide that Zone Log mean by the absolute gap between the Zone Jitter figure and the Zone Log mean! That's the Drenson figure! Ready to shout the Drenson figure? 1.56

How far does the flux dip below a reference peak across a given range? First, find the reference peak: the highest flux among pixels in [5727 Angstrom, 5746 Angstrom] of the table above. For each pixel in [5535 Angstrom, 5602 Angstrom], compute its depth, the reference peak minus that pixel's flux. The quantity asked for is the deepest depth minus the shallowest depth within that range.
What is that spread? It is 3.60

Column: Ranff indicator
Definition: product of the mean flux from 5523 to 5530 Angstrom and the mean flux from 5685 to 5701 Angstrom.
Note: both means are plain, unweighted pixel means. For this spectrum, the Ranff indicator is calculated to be 424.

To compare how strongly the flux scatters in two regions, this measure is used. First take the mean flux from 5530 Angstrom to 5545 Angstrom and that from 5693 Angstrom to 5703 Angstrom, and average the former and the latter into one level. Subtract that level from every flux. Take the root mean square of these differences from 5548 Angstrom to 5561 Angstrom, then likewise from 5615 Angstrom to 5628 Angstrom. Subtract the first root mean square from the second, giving 1.3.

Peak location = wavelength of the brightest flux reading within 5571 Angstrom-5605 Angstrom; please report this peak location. 5580.08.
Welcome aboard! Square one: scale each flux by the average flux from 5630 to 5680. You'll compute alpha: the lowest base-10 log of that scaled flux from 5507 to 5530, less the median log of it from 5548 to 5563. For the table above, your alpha -0.049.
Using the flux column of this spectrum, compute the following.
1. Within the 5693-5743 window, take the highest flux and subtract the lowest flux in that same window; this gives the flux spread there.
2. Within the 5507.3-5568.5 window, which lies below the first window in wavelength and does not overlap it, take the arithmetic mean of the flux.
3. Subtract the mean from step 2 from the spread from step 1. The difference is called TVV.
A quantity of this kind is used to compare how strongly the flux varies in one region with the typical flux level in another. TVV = -15.4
